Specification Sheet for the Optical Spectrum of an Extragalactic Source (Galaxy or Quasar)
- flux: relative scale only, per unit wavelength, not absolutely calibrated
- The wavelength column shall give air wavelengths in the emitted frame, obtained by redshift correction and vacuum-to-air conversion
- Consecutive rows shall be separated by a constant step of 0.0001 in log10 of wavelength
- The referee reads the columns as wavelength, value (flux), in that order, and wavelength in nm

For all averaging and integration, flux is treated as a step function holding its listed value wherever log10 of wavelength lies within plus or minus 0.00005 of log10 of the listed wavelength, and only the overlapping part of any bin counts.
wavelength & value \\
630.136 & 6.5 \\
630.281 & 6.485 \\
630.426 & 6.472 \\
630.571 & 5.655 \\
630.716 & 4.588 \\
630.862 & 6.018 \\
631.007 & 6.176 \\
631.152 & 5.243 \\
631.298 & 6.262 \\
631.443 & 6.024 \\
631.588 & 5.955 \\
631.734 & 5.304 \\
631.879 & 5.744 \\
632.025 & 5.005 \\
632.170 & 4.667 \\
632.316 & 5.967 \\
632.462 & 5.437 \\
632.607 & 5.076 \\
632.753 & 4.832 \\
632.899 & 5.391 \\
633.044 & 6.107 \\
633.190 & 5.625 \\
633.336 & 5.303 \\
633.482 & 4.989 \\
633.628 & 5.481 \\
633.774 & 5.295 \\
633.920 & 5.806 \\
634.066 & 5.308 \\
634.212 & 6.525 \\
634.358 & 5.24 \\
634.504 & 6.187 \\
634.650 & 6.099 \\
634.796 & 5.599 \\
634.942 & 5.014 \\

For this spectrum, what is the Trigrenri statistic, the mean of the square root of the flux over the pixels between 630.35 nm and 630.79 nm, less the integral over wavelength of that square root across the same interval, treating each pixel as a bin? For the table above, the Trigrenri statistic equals 1.3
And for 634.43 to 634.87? 1.4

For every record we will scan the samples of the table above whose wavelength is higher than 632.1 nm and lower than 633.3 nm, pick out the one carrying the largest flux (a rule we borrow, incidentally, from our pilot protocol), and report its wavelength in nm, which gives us 633.044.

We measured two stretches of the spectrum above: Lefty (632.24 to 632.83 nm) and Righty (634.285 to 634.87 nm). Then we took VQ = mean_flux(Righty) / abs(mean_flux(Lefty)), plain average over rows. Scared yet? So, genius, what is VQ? 1.09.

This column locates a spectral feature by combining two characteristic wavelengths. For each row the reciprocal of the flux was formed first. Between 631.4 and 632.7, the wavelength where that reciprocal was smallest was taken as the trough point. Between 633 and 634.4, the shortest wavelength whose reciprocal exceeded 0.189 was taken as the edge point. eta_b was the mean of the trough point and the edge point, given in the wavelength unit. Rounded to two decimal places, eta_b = 632.46 nm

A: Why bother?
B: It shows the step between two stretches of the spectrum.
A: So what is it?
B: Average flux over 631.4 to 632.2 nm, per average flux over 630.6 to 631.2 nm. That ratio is 0.990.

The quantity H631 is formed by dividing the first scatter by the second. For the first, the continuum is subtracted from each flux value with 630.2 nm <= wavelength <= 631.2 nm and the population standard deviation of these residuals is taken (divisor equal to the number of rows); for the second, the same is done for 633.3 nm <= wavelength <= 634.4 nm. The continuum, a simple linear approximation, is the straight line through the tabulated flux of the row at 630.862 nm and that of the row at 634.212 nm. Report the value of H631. 1.56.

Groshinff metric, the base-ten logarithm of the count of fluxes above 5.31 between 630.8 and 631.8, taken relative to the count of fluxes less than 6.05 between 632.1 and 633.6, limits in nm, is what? -0.26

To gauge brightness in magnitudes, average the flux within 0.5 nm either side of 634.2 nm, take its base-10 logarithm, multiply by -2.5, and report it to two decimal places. -1.90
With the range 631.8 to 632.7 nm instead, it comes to -1.81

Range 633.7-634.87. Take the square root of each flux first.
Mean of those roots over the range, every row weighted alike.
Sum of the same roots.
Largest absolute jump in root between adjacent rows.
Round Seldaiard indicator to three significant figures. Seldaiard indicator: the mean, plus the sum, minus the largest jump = 21.3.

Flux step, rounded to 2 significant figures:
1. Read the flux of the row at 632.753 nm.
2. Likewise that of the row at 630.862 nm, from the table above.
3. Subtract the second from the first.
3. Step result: -1.2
